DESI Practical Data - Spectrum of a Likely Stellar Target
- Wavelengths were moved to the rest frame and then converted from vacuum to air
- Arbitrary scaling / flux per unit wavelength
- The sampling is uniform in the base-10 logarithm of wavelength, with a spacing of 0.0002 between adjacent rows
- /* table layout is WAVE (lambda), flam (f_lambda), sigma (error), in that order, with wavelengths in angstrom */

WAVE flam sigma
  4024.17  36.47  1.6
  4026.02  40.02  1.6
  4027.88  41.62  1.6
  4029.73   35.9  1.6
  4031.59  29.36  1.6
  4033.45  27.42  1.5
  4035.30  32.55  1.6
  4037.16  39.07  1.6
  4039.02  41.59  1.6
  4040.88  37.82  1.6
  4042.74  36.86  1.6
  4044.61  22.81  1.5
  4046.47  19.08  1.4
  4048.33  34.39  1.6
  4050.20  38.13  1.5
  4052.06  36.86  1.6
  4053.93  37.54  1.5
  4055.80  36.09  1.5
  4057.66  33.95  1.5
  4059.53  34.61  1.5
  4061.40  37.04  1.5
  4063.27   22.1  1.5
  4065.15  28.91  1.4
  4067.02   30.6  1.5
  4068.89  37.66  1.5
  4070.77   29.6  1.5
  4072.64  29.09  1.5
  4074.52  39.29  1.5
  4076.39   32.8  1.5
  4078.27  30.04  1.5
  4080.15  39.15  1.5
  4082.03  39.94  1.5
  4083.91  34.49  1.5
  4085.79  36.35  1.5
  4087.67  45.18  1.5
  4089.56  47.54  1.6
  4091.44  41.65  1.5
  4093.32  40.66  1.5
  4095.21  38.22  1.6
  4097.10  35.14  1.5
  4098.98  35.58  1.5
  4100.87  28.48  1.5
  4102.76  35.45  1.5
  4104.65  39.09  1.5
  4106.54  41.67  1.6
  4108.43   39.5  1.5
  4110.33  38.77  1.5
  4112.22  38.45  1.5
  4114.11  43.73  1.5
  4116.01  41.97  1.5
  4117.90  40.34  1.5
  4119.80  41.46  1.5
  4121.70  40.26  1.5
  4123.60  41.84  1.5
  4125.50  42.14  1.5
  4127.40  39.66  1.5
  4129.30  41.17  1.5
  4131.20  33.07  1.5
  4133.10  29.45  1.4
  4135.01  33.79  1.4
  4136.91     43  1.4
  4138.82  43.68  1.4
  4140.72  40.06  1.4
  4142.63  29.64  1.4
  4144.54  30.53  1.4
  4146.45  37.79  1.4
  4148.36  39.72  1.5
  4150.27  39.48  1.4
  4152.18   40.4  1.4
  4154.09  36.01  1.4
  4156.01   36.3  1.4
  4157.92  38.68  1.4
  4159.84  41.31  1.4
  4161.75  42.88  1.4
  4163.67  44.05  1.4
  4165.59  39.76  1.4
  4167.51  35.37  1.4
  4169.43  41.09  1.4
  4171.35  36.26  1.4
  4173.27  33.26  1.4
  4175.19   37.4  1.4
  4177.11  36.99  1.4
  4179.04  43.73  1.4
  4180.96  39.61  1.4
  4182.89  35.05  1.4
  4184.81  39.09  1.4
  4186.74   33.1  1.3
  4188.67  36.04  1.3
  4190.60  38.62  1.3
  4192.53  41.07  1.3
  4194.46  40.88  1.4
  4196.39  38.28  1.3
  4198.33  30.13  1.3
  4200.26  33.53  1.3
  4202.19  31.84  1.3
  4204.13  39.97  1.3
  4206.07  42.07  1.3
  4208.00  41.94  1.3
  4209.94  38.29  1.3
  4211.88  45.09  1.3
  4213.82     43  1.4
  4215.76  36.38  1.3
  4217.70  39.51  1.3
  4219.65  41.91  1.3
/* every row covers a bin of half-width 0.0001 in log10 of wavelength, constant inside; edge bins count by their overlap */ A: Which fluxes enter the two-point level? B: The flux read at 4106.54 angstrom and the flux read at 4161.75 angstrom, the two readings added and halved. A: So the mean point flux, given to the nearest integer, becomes 42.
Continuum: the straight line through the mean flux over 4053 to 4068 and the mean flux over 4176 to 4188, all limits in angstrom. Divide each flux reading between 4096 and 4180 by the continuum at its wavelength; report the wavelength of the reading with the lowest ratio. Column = 4142.63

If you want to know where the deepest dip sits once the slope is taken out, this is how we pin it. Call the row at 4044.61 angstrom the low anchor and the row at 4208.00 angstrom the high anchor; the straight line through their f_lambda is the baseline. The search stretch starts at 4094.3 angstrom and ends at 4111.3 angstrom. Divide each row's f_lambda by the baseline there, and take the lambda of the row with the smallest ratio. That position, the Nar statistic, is 4100.87 angstrom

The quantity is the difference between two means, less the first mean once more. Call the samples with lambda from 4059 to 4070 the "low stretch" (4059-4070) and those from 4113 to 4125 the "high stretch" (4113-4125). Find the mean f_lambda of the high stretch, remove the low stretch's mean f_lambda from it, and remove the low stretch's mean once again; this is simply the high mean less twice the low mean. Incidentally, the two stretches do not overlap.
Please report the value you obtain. -22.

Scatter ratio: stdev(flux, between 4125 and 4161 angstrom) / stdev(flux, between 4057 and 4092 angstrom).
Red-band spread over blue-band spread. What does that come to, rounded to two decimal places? 0.72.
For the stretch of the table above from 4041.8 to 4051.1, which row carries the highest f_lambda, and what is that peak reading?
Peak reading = 38.13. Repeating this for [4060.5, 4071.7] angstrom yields 37.66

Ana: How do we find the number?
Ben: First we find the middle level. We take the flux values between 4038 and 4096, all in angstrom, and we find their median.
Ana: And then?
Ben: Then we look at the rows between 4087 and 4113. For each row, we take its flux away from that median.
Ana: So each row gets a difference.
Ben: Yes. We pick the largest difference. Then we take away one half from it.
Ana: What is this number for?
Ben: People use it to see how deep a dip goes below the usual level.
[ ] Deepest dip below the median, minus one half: 7.9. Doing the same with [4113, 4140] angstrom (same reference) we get 6.9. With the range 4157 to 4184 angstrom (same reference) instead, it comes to 3.1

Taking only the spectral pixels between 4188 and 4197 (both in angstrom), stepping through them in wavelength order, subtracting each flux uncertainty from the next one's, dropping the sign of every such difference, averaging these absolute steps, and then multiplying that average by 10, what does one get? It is 0.50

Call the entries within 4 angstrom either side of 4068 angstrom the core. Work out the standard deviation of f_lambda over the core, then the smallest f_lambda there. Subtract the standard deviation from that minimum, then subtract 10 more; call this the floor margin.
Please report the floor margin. 15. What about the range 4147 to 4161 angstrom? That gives 24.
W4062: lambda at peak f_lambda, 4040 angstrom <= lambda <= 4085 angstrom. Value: 4082.03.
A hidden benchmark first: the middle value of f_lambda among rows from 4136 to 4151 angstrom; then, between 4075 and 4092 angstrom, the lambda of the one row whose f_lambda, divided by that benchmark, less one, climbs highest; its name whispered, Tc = 4089.56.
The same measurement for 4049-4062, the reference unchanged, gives 4050.20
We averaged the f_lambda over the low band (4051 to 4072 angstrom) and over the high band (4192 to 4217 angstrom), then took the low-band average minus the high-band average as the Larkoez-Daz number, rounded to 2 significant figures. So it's -5.5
